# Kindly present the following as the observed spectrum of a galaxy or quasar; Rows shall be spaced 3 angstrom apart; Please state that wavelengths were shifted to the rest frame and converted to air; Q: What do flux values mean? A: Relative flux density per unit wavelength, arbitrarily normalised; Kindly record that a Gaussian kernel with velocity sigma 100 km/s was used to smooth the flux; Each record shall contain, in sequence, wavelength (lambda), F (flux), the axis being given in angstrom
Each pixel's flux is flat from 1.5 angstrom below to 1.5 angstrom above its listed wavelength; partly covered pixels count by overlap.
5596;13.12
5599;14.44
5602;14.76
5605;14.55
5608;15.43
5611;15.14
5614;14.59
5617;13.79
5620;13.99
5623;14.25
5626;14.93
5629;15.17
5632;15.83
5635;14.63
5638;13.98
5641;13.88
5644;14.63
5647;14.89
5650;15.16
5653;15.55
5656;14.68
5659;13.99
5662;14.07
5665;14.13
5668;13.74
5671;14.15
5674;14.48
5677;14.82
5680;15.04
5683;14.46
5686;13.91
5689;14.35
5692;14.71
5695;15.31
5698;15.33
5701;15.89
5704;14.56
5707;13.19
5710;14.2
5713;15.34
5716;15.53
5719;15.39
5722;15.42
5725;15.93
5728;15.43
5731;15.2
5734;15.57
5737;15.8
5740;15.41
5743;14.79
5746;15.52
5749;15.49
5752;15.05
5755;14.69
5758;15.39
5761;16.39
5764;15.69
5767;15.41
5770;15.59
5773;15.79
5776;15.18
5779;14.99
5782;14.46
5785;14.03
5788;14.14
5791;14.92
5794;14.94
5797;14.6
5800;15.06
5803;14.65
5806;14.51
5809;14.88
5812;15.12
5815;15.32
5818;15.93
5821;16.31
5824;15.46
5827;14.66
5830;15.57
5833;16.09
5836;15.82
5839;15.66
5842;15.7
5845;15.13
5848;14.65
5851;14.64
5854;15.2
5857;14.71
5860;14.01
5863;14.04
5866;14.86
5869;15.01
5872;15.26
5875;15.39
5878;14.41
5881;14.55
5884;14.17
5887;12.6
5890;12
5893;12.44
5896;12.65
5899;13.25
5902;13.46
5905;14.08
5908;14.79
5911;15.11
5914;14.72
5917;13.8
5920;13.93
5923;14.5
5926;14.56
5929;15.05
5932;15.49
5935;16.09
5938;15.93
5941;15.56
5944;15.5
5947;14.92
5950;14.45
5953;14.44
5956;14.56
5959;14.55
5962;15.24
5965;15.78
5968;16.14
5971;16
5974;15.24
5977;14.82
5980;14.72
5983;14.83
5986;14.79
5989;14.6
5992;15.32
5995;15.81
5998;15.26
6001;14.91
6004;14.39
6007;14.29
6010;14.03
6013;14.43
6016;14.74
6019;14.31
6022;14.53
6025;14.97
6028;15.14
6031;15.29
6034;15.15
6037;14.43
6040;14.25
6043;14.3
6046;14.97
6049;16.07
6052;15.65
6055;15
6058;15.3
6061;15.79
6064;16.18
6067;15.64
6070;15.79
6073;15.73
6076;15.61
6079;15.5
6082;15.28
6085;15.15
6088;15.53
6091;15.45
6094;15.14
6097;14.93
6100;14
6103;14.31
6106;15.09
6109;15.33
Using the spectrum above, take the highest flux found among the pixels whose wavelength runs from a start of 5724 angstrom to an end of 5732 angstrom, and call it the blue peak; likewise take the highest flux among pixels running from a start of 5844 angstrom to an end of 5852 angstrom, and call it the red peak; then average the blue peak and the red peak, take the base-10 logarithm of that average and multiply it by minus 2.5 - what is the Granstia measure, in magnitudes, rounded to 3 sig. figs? -2.98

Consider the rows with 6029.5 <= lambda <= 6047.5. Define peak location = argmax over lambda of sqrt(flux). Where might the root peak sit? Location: 6031 angstrom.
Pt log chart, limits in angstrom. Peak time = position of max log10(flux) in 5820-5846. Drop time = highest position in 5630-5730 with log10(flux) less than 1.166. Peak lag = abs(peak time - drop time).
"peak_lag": 111 angstrom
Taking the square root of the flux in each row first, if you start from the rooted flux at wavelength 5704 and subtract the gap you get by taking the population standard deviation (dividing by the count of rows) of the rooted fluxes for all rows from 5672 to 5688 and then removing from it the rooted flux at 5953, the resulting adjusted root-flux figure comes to 7.57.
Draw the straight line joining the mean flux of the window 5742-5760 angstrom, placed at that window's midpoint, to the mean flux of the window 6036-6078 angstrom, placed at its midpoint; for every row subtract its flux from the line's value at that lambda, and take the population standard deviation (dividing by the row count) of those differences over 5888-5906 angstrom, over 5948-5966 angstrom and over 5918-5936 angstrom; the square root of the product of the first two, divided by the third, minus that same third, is 0.13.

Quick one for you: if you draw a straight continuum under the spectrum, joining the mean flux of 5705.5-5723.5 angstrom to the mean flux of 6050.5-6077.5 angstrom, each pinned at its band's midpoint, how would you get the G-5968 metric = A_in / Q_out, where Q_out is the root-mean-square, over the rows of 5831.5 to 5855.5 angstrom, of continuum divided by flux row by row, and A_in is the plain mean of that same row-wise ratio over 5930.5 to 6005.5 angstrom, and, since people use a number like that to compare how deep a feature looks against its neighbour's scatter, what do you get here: 1.03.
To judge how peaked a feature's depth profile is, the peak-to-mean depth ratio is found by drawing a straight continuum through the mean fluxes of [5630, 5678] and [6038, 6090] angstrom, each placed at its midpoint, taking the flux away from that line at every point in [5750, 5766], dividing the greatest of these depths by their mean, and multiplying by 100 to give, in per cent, -9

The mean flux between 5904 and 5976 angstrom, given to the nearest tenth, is 15.0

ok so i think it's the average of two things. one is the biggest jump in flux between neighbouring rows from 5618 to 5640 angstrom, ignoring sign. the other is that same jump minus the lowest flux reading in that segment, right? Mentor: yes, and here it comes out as -5.8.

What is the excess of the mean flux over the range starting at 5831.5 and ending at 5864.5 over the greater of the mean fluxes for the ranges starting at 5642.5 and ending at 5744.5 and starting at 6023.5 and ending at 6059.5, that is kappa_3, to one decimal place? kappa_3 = 0.0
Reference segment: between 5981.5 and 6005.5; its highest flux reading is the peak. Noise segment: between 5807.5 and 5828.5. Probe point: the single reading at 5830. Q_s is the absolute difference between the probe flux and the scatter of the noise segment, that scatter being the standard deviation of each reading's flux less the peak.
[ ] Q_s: 15.0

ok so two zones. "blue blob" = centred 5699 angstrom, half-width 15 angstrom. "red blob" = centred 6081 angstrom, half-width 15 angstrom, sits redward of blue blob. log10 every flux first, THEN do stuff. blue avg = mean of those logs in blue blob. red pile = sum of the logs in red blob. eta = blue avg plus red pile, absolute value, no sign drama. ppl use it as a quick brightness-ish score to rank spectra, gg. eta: 13.1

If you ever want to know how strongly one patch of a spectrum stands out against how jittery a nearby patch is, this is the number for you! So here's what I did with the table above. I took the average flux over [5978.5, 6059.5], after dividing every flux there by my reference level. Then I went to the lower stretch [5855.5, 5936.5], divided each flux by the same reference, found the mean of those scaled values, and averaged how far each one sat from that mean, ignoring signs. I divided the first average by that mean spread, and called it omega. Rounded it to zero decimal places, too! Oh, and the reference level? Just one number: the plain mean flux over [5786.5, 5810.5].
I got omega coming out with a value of 19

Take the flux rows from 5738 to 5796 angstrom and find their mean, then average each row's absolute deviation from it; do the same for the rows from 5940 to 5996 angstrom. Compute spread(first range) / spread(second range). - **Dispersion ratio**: 0.96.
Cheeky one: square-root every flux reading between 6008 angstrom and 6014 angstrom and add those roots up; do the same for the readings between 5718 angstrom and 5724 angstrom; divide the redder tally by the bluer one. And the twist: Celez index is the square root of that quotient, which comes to 0.980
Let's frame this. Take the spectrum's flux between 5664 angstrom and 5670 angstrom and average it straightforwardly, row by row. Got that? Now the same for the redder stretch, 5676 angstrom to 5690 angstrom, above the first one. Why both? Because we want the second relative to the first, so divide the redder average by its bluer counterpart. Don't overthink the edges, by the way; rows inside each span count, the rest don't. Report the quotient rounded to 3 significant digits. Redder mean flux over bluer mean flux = 1.04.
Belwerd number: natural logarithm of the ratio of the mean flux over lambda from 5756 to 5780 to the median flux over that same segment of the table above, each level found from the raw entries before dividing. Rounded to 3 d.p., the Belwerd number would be 0.003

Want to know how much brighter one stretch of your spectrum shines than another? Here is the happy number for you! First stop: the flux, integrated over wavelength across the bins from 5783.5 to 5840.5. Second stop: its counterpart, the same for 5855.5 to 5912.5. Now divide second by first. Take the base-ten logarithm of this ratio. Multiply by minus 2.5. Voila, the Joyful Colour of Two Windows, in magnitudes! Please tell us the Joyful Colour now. 0.082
